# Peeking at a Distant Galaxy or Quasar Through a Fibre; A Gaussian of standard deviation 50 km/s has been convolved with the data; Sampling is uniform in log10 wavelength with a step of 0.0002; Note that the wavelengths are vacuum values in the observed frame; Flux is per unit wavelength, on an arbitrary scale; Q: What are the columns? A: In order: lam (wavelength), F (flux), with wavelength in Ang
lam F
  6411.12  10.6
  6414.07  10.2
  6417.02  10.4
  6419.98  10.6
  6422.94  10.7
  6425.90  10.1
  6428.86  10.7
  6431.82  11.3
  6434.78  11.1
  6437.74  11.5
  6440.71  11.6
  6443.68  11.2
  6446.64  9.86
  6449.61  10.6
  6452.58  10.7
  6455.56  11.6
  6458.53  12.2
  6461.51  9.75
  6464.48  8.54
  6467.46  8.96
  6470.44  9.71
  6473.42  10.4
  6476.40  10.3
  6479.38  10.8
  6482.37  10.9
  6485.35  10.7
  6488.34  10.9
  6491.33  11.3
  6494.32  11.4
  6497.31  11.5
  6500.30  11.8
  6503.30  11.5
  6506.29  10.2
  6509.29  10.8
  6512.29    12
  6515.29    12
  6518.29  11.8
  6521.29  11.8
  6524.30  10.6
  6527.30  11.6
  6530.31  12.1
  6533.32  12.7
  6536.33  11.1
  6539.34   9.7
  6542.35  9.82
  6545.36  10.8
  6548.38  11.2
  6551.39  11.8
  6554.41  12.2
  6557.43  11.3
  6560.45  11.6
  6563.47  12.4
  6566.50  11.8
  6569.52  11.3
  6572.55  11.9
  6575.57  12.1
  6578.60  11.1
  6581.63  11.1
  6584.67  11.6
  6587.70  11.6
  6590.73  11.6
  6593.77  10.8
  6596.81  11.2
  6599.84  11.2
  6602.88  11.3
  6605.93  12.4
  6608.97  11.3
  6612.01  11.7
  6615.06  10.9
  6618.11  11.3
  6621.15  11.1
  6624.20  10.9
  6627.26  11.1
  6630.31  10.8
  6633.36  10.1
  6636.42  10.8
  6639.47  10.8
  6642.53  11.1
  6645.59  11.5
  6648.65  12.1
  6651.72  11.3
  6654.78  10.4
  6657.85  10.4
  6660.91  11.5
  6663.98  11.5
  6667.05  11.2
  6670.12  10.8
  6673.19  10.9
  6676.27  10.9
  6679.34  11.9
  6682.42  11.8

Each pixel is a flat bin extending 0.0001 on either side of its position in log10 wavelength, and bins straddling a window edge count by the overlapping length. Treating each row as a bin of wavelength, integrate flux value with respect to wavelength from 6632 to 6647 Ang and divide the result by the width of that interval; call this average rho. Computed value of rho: 10.9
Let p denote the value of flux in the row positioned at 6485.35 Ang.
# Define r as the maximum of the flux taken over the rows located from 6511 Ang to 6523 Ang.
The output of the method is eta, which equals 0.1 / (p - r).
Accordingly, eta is -0.08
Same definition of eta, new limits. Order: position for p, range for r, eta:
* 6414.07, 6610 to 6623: -0.07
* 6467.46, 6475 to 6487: -0.05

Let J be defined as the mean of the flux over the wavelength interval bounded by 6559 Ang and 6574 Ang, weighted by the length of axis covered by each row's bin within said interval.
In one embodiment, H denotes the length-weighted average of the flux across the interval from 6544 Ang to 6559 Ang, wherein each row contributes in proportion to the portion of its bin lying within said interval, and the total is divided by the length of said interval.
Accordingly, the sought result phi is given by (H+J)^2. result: 541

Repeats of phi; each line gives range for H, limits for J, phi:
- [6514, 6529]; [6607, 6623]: 522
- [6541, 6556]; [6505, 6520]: 509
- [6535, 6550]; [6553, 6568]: 501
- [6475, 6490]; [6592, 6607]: 487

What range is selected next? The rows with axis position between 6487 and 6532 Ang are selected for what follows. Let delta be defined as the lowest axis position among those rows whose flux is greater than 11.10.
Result 6491.33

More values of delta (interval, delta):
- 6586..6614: 6587.70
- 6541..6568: 6548.38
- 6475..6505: 6491.33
